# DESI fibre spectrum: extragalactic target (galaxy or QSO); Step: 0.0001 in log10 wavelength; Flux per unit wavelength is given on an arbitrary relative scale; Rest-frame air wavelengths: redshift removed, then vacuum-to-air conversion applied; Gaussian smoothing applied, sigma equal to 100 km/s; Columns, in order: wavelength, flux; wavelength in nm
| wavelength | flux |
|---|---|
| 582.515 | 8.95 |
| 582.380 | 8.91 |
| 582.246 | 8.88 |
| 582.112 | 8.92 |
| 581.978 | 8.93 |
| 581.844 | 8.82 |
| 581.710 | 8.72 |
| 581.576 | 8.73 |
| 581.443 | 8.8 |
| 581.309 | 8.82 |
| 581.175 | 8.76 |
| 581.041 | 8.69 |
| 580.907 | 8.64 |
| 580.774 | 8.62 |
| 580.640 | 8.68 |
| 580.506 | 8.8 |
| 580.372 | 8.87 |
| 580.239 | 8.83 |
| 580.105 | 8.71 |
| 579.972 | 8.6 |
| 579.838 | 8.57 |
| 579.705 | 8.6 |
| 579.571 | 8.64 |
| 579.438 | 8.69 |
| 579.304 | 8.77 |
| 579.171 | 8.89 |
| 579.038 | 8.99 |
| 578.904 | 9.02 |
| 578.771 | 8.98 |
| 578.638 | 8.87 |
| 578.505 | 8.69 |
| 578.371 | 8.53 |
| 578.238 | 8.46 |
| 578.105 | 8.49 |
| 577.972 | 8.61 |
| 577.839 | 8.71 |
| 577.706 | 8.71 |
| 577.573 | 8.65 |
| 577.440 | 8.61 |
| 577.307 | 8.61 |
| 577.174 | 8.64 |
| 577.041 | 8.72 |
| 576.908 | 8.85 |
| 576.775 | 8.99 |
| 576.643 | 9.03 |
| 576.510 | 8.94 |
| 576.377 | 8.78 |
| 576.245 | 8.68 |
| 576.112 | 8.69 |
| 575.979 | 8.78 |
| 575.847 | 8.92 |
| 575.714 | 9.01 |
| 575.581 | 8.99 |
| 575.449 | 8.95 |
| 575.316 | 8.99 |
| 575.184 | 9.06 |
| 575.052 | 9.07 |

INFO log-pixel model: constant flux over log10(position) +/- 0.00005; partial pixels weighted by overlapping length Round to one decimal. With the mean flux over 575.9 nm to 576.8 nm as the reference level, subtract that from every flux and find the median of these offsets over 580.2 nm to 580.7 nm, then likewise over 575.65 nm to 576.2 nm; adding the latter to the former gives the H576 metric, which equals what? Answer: 0.0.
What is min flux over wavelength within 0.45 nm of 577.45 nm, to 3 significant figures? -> 8.61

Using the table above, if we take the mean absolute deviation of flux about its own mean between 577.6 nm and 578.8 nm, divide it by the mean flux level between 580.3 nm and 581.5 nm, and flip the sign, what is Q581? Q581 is -0.015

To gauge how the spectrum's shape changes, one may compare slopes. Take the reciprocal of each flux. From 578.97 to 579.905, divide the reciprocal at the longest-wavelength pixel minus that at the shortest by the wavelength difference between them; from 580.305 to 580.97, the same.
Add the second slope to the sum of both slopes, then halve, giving 0.009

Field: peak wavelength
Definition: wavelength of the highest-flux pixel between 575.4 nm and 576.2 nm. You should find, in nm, 575.714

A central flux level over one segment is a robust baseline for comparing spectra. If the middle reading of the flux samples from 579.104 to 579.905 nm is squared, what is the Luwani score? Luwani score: 75.1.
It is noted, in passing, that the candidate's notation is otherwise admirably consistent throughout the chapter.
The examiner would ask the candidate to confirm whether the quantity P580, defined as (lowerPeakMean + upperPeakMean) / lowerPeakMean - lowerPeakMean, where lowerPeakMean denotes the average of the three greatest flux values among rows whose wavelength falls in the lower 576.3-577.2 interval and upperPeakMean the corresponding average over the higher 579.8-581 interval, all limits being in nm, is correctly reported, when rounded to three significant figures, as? -7.00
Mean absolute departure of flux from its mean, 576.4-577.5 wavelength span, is 0.15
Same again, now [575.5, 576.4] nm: 0.12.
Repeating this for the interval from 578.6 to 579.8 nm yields 0.14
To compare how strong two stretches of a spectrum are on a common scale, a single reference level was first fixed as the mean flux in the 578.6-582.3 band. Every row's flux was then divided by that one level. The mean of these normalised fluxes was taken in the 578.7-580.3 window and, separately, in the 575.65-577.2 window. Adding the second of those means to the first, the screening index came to 2.01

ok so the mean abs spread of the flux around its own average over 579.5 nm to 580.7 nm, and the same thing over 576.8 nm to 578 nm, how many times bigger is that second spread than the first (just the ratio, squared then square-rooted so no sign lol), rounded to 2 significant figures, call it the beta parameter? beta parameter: 0.67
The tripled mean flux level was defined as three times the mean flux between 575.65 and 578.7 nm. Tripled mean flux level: 26.2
